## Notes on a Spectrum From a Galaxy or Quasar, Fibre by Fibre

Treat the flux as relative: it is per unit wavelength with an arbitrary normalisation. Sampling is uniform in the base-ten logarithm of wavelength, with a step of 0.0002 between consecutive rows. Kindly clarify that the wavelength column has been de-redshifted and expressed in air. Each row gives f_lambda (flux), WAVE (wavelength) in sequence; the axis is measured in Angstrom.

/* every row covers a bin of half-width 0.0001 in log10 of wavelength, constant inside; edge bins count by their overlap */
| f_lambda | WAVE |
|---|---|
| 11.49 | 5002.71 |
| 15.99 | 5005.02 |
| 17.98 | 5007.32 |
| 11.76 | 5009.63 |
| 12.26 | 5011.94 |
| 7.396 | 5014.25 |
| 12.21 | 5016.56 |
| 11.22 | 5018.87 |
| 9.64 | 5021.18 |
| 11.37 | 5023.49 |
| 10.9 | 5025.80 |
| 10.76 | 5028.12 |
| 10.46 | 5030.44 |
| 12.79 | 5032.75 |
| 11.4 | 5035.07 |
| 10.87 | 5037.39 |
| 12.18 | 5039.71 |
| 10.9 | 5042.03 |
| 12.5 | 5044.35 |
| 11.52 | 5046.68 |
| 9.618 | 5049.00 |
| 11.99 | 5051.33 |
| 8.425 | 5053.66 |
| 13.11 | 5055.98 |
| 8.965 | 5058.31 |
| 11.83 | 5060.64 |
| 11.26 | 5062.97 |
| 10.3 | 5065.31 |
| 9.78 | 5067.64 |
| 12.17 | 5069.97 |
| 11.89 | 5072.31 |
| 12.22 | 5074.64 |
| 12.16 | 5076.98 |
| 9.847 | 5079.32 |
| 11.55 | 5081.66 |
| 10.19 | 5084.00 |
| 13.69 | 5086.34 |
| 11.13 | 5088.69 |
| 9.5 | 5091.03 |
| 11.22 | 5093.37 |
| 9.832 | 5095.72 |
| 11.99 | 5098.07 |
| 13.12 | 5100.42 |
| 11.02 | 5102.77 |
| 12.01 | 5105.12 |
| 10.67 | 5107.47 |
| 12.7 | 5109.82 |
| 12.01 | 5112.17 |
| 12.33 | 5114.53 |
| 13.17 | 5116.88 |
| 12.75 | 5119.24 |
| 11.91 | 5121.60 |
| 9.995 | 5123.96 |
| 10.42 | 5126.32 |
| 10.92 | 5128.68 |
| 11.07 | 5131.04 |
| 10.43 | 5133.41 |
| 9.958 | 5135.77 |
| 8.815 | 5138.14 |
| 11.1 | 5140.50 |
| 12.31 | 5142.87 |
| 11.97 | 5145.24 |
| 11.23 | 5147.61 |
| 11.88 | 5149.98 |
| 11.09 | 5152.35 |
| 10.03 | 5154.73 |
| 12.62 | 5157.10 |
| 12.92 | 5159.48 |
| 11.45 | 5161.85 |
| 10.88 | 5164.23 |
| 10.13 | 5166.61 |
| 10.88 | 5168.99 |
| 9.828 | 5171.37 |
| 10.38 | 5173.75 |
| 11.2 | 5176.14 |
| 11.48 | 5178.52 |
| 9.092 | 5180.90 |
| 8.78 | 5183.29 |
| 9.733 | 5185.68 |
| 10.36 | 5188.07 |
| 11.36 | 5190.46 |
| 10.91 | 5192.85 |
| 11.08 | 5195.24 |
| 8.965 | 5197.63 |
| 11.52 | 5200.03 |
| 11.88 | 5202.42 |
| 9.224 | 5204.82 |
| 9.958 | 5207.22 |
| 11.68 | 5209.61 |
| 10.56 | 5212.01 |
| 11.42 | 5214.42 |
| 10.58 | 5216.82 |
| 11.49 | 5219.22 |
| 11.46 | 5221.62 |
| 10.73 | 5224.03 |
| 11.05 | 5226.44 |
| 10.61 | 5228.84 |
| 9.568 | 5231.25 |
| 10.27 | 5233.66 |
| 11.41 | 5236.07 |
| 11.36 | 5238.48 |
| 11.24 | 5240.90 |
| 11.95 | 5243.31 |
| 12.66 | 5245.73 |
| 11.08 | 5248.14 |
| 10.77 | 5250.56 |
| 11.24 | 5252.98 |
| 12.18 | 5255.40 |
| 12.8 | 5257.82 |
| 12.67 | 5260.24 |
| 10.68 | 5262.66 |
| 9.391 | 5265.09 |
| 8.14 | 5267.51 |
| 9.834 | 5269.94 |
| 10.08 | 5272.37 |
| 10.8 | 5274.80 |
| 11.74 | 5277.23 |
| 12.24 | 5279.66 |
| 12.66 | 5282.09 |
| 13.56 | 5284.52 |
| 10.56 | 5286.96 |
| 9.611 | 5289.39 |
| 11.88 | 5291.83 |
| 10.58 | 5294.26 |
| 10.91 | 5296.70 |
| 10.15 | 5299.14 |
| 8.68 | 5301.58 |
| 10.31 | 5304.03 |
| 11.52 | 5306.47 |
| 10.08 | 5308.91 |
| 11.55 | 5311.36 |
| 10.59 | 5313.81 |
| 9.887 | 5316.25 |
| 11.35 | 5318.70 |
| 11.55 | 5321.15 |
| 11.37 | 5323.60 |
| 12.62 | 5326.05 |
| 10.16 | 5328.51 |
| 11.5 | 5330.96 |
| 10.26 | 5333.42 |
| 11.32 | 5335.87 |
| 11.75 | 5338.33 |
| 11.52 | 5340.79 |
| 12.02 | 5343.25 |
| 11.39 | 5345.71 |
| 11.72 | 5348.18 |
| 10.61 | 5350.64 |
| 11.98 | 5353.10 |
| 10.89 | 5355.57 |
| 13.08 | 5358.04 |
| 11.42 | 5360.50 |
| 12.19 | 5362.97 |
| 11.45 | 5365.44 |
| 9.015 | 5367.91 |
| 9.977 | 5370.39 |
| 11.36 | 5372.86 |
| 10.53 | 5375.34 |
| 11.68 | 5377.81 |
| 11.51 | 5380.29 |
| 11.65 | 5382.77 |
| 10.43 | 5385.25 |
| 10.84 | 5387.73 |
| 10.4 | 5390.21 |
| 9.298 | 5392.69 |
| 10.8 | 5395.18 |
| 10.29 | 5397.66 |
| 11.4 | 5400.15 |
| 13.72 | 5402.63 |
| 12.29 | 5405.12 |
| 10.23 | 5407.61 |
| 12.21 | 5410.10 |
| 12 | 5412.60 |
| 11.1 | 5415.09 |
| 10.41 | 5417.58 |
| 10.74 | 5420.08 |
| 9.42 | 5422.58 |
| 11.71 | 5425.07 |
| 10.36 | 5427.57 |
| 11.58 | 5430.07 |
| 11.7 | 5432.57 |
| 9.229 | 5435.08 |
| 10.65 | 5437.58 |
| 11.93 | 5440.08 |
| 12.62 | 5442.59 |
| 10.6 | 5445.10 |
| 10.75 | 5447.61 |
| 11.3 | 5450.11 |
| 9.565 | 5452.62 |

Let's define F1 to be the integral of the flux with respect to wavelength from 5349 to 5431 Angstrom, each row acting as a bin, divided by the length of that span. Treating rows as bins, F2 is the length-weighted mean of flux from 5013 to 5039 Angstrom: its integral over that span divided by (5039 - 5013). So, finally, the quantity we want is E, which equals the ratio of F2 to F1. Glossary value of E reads 0.98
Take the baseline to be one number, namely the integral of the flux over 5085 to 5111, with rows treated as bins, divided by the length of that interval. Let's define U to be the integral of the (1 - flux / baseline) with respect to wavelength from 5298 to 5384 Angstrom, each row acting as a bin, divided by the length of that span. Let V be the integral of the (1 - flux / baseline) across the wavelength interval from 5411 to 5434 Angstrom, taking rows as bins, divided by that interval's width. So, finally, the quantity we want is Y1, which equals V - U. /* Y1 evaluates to 0.01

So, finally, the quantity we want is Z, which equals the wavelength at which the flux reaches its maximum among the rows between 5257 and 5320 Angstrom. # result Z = 5284.52 Angstrom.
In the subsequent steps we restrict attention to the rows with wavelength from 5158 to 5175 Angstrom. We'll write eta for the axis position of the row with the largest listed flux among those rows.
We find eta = 5159.48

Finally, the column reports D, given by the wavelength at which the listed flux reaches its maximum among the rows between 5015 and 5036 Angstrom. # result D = 5032.75 Angstrom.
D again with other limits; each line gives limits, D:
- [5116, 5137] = 5116.88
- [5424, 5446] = 5442.59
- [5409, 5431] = 5410.10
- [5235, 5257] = 5245.73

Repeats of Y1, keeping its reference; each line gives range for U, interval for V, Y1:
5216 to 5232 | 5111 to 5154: -0.04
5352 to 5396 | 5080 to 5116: -0.04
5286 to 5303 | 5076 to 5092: -0.07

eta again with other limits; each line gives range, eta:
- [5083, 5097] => 5086.34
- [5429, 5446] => 5442.59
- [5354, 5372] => 5358.04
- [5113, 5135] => 5116.88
